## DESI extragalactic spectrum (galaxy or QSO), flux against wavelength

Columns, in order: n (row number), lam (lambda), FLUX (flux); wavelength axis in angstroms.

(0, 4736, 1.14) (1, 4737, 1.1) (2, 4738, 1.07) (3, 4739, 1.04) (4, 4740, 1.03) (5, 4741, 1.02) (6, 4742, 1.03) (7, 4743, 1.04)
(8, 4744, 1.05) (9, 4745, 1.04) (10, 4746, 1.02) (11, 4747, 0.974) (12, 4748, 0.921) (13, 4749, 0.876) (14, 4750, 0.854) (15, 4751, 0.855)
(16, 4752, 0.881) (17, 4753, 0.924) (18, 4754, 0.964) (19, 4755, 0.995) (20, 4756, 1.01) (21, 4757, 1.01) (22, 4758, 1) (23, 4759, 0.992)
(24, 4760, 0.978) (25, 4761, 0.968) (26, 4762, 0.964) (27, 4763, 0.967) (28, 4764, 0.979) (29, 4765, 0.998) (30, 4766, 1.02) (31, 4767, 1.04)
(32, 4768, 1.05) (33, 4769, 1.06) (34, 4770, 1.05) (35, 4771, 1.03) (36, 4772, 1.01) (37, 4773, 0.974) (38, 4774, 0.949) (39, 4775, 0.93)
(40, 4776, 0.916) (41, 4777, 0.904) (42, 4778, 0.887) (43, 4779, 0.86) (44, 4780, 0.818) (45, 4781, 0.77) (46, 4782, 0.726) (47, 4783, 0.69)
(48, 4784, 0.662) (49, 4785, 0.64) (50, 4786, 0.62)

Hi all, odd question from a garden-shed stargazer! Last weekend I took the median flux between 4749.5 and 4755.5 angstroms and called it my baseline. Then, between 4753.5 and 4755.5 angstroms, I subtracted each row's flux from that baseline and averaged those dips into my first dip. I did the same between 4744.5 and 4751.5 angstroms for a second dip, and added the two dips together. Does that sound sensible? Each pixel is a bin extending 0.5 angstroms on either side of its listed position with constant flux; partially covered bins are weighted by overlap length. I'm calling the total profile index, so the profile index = -0.109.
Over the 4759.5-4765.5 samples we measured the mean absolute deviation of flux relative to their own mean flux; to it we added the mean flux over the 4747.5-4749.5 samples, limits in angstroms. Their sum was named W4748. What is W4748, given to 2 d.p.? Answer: 0.91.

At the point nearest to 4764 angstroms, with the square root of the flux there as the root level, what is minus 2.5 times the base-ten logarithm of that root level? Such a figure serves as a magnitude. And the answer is 0.012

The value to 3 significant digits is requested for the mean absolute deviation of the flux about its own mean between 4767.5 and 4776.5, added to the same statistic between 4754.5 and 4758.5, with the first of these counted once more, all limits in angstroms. 0.103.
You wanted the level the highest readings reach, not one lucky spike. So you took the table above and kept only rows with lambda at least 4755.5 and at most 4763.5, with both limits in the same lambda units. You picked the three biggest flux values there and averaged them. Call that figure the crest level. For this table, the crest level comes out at 1.01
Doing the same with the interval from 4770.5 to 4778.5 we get 1.00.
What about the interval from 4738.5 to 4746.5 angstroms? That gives 1.04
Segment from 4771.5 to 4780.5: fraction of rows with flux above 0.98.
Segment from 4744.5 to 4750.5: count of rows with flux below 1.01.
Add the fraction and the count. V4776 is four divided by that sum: 1.0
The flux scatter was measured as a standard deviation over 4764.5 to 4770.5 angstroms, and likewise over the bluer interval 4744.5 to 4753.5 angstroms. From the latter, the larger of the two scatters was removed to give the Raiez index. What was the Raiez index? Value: 0.000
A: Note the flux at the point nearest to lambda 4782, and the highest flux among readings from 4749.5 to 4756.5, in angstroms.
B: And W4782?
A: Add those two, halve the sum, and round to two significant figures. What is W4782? 0.87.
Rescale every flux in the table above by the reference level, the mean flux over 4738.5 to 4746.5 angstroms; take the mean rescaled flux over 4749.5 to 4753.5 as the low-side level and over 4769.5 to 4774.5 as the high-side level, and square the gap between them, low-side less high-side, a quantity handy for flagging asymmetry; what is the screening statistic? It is 0.014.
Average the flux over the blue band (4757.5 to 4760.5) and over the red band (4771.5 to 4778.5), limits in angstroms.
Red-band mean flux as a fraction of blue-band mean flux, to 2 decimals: 0.95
